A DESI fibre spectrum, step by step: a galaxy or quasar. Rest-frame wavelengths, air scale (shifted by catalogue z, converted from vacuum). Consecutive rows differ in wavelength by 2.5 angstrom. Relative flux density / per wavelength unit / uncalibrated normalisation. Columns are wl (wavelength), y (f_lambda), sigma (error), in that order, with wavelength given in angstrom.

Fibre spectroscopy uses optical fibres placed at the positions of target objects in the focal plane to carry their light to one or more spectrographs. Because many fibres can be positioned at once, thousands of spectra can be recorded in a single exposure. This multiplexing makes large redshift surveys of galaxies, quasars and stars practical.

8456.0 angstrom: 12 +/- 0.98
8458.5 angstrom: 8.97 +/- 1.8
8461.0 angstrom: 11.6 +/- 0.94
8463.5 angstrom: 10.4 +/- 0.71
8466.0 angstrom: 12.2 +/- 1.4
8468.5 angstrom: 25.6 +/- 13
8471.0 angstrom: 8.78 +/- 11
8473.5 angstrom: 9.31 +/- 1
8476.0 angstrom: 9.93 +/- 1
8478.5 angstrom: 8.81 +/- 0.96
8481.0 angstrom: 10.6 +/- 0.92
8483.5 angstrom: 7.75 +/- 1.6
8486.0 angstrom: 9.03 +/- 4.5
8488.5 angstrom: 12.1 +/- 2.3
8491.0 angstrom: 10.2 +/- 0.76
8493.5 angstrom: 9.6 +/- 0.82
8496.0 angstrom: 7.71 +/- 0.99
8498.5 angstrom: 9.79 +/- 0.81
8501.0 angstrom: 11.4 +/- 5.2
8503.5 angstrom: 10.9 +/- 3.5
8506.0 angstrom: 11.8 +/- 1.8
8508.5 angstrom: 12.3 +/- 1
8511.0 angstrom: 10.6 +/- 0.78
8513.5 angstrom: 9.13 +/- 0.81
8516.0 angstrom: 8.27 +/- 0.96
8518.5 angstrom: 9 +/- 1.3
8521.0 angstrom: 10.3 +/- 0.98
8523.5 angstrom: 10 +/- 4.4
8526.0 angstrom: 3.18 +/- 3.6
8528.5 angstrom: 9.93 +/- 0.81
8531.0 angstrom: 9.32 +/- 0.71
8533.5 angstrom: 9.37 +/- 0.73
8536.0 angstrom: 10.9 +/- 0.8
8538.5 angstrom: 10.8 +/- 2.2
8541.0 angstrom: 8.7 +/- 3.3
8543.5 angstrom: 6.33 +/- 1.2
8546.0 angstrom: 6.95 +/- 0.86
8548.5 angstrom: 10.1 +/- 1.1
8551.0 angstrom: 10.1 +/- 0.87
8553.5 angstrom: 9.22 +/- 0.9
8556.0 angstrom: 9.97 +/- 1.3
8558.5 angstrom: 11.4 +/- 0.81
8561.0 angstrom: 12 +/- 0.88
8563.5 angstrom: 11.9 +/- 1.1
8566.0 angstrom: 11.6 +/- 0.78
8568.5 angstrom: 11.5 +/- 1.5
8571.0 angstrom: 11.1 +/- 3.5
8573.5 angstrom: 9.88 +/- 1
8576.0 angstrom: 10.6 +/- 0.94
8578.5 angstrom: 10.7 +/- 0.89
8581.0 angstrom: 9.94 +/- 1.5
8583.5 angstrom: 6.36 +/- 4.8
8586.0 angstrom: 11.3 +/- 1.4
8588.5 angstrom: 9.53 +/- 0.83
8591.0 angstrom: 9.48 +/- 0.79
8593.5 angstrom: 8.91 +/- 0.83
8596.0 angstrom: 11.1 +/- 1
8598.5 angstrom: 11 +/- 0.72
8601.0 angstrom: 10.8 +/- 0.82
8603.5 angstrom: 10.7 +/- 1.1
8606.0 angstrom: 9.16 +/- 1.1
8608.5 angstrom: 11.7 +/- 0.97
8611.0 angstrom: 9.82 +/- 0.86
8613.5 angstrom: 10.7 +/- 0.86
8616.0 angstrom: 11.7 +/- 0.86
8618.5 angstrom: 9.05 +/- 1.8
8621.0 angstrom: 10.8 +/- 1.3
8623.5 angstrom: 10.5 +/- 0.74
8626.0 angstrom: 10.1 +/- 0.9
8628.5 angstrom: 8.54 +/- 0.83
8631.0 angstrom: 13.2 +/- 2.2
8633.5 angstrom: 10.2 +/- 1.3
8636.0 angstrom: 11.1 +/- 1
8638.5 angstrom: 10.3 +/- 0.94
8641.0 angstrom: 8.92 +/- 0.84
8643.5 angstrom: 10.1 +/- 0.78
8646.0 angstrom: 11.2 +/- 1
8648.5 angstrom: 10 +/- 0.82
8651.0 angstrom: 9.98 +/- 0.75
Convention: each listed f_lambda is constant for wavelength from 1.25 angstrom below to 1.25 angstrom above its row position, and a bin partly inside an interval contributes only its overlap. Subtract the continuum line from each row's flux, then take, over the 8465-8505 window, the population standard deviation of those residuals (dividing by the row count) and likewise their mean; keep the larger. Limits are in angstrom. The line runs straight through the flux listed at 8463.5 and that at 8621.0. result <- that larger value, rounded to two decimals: 4.03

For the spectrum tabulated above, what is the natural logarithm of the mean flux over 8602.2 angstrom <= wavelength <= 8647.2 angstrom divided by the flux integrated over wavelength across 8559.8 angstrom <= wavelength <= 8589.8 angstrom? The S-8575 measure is -3.4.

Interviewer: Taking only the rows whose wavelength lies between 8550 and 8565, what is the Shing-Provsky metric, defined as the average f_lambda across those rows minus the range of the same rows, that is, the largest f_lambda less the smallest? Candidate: 8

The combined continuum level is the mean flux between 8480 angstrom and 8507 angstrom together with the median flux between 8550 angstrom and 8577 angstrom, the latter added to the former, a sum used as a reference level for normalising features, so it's 21.2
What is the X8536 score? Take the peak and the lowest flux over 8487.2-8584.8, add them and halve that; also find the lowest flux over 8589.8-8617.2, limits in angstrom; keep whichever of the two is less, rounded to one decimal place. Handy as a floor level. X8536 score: 7.7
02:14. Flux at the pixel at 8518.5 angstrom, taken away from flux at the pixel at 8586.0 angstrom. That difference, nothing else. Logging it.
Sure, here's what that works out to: 2.3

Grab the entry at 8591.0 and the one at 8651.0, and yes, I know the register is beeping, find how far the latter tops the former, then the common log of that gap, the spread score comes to -0.30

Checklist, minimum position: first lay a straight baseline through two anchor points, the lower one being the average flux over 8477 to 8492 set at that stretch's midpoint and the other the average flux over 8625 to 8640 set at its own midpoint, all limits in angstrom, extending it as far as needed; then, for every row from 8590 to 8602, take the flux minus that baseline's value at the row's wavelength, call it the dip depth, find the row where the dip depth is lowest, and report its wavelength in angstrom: 8593.5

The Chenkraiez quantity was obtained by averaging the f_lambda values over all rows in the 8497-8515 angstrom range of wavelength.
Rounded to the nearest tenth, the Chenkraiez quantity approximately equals 10.8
